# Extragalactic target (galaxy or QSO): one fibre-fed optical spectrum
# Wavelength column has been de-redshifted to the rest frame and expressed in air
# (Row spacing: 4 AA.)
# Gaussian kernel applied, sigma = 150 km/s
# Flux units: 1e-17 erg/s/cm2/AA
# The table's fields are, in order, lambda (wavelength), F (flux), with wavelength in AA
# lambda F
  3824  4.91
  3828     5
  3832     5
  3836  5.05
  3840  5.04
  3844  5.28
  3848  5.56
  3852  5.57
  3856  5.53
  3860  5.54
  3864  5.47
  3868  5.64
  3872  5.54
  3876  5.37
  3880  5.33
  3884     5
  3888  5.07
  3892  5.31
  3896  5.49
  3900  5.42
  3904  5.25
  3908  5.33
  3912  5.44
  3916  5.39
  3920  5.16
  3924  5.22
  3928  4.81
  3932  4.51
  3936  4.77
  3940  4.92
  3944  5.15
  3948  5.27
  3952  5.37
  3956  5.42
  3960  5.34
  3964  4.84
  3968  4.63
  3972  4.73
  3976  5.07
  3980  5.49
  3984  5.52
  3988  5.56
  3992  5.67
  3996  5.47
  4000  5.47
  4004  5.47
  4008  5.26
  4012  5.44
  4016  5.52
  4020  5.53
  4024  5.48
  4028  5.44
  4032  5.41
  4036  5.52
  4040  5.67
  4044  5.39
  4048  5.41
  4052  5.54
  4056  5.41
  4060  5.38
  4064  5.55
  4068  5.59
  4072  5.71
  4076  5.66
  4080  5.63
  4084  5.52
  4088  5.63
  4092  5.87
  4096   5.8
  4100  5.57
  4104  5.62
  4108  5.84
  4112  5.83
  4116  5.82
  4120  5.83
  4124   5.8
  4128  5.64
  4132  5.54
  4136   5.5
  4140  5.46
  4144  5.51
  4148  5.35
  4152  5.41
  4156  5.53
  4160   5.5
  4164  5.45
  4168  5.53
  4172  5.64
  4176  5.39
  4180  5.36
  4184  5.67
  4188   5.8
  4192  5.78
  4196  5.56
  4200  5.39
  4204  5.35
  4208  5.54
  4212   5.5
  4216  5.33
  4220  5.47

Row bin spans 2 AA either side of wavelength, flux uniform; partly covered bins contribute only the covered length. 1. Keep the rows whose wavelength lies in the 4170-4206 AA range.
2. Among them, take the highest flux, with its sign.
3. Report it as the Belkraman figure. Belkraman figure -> 5.8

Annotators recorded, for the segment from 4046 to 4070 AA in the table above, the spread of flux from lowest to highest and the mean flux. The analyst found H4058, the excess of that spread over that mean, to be -5.27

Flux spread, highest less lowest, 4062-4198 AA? 0.52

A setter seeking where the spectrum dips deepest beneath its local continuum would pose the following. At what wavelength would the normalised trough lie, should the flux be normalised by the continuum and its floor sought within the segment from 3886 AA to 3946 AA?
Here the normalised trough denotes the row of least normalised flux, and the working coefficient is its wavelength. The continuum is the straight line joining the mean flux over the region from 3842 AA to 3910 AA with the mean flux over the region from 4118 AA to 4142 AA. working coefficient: 3932 AA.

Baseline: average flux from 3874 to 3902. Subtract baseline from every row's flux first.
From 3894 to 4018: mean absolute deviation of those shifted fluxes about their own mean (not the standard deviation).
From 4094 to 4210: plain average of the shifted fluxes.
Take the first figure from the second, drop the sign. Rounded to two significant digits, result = 0.056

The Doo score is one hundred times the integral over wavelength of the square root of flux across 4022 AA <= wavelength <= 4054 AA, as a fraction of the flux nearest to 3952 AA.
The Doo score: 1395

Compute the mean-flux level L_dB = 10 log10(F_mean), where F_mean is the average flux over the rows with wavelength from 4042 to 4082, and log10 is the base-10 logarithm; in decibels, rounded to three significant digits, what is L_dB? 7.42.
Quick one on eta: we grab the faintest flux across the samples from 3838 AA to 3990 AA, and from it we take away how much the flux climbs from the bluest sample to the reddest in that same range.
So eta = 4.0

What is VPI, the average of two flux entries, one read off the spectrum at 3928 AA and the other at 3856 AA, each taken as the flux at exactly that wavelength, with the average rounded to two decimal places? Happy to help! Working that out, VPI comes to 5.17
